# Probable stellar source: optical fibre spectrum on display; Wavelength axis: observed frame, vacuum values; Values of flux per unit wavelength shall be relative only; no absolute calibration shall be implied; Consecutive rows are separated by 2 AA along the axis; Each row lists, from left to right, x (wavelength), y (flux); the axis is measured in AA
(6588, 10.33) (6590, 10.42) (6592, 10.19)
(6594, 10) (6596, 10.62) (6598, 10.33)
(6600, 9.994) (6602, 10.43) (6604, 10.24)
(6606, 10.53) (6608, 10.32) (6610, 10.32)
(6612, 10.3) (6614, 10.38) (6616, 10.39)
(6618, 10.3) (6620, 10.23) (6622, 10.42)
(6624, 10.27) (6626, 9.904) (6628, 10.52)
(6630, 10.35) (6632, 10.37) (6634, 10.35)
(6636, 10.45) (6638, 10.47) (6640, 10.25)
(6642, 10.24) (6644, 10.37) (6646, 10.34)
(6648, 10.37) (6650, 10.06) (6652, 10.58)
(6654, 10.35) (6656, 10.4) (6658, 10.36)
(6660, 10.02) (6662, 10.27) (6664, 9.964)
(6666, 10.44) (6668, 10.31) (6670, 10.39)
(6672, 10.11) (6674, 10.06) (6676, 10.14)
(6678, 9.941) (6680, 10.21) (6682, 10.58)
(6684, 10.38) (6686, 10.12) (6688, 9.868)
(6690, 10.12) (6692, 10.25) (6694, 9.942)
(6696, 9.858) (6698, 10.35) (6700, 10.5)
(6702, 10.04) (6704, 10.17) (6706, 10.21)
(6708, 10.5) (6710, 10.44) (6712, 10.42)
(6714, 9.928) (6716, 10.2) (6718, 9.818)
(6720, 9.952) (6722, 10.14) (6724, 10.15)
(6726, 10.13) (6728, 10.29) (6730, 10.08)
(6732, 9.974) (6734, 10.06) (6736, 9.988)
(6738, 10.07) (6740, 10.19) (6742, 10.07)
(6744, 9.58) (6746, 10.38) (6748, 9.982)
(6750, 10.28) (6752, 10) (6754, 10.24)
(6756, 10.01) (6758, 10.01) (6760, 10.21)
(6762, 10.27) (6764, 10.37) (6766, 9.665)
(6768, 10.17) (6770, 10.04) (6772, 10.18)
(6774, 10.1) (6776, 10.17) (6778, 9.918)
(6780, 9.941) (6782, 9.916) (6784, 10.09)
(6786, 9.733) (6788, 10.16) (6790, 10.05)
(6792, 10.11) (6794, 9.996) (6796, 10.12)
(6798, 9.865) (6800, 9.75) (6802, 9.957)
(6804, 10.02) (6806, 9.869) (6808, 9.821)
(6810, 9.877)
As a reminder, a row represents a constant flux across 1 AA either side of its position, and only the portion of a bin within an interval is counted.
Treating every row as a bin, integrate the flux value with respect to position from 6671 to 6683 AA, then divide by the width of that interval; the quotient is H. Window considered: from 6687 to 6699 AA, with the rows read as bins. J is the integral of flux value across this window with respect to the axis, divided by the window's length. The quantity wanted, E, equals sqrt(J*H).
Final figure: 10.1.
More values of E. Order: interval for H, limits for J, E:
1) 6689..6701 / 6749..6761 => 10.1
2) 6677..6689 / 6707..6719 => 10.2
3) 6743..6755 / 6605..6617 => 10.2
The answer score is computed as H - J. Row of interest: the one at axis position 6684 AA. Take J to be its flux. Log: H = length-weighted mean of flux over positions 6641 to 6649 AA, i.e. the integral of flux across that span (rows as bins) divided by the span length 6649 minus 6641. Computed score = -0.05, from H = 10.33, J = 10.38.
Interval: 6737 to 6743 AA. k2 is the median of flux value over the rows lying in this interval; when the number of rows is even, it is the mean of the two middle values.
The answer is 10.1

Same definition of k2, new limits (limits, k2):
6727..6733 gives 10.1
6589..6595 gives 10.2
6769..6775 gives 10.1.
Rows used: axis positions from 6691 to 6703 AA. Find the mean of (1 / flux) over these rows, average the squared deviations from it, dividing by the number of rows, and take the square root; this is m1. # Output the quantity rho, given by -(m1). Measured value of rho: -0.0022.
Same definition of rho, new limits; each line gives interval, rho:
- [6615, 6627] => -0.0016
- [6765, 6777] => -0.0018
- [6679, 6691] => -0.0021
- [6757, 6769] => -0.0023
